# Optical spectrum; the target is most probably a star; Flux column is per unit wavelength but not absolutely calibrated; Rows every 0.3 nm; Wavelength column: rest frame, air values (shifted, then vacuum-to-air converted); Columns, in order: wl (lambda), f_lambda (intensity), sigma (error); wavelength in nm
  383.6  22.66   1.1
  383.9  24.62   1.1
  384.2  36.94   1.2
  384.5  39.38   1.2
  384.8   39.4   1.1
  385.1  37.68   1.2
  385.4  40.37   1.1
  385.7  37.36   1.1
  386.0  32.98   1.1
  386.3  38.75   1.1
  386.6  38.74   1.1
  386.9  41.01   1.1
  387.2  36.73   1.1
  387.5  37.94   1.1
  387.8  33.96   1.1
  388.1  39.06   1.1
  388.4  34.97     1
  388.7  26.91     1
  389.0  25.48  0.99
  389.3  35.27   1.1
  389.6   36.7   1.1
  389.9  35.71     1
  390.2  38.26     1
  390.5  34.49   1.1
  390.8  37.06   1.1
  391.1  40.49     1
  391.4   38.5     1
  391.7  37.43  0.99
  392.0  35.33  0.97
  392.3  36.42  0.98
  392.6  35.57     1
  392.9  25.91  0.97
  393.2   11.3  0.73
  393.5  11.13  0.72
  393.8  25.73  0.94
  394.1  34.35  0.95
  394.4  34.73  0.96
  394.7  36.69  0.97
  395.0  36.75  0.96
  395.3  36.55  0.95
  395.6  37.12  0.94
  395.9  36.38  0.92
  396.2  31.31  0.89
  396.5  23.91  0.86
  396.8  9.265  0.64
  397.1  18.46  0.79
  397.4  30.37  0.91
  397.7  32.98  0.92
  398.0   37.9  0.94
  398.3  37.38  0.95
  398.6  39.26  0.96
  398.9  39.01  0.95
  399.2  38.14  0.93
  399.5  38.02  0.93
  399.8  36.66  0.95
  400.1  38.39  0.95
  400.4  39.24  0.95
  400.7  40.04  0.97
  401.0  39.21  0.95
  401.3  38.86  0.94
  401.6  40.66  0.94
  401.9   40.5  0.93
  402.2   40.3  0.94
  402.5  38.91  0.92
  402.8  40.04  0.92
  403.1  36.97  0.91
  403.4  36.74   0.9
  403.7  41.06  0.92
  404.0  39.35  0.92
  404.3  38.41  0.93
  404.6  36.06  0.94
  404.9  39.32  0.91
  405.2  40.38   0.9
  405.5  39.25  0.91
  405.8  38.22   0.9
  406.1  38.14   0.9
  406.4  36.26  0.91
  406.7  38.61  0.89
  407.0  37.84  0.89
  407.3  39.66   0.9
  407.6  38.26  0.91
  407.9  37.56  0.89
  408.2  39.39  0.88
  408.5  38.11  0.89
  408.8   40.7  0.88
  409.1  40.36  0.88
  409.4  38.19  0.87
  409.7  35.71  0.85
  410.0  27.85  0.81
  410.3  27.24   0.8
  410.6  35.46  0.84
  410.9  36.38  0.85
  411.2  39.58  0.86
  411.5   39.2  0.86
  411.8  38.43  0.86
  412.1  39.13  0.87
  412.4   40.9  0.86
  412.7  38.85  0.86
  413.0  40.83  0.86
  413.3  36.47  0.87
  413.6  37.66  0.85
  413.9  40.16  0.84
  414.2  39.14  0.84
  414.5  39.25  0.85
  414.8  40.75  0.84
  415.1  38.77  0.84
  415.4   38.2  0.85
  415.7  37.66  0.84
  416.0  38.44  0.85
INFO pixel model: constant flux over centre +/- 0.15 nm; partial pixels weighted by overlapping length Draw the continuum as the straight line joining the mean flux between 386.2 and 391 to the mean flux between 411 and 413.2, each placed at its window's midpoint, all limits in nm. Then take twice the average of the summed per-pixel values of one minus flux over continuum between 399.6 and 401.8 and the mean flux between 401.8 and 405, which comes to 38.6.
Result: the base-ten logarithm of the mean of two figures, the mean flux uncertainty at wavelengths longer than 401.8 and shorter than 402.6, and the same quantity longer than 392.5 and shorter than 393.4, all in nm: -0.04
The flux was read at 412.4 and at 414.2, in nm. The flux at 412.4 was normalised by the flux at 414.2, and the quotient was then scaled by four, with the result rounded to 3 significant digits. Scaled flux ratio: 4.18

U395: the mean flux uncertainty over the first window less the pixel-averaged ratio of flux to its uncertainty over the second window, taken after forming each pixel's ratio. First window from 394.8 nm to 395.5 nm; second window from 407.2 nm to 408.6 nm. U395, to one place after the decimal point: -42.2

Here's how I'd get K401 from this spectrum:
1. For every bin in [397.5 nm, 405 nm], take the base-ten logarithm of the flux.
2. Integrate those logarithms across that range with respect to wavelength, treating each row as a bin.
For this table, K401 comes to 11.9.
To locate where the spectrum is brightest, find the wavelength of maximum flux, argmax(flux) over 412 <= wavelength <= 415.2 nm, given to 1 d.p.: 412.4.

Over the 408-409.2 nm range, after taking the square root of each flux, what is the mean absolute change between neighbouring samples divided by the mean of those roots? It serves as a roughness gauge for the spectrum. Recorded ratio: 0.018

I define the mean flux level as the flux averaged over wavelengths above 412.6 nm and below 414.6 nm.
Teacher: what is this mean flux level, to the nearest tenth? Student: 38.9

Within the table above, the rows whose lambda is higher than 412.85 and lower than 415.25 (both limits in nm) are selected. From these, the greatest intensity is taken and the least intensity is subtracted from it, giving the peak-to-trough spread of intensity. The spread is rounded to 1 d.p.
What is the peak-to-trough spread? 4.4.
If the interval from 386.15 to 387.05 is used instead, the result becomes 2.3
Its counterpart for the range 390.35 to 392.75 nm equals 6.0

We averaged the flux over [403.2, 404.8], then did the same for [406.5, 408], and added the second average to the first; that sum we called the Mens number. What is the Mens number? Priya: 76.7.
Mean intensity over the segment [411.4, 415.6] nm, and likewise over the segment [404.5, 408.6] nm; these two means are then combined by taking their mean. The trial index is 38.7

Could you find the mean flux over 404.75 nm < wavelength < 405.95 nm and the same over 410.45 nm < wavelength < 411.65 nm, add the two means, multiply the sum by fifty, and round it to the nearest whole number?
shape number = 3847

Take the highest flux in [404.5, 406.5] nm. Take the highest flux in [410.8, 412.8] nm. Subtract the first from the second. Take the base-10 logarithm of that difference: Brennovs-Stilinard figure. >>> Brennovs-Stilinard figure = -0.3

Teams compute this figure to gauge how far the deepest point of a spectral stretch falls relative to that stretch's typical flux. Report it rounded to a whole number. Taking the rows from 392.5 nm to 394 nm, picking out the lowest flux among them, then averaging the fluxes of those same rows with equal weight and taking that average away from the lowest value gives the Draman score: -11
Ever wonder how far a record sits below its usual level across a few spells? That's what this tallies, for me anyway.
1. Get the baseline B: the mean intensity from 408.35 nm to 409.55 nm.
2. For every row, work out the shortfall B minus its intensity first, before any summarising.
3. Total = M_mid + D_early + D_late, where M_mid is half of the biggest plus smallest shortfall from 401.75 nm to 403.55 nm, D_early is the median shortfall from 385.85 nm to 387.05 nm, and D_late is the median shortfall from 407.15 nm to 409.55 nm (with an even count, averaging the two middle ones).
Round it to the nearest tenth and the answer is 1.8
